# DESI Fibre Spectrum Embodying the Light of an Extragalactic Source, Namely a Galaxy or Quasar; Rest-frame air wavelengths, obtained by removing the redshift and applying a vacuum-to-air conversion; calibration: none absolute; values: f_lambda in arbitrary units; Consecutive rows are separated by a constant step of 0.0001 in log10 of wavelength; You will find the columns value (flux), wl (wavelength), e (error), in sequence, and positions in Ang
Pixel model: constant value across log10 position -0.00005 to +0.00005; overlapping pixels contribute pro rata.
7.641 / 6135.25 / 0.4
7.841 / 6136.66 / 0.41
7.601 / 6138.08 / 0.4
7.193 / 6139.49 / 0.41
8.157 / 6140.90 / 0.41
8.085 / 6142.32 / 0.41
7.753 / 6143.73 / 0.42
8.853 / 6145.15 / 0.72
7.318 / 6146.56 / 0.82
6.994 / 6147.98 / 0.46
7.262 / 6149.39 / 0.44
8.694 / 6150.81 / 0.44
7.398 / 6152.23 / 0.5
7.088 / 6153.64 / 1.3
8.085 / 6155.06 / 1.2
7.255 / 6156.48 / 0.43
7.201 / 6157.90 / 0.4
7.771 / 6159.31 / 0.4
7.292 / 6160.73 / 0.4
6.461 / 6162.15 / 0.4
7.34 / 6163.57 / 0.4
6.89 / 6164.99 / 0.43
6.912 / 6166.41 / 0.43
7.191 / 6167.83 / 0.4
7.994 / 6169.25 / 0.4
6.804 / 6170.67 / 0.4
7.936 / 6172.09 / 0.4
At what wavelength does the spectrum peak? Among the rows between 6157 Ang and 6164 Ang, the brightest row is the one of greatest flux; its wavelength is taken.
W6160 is 6159.31 Ang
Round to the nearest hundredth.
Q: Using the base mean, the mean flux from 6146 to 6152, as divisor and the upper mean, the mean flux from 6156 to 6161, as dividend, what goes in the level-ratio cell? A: 0.98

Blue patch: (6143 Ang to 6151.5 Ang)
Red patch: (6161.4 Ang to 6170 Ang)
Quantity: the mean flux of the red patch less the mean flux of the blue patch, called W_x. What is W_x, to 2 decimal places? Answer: -0.68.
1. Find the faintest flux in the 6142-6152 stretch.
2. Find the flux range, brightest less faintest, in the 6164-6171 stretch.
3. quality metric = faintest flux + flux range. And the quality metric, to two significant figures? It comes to 8.2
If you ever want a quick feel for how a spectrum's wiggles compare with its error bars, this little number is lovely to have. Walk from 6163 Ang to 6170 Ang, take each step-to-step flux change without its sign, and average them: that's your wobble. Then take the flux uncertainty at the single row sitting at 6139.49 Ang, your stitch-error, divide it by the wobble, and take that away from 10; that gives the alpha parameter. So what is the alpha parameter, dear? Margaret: 8.9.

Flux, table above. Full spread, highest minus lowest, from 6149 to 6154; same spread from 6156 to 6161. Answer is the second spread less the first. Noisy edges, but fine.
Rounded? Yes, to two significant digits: -1.0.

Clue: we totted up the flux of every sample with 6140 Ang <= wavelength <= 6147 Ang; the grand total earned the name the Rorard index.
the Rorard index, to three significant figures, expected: 40.2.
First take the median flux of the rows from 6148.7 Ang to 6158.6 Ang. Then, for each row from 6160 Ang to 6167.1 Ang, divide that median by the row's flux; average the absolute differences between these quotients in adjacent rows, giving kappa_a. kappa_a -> 0.083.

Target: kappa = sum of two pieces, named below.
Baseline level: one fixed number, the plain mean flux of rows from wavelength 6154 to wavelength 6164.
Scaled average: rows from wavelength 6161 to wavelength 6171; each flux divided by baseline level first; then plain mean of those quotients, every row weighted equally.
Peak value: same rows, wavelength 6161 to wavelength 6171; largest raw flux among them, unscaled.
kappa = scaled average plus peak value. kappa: 9.0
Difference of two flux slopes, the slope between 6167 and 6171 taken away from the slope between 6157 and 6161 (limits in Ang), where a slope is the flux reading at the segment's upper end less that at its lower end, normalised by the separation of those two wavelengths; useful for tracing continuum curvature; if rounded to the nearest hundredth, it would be 0.17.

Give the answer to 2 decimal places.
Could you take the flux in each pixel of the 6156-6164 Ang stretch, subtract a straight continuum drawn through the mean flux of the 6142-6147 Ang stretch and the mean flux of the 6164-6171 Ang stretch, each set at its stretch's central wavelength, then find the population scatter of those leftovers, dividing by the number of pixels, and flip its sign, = -0.37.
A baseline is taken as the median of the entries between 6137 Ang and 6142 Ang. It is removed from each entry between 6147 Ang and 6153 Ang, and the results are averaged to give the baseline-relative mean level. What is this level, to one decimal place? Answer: 0.0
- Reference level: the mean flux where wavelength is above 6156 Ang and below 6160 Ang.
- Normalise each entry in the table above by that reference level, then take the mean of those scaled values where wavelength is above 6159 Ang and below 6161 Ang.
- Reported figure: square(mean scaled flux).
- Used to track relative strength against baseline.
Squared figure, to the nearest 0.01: 1.03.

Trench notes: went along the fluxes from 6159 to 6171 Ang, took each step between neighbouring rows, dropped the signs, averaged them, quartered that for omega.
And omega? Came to 0.154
